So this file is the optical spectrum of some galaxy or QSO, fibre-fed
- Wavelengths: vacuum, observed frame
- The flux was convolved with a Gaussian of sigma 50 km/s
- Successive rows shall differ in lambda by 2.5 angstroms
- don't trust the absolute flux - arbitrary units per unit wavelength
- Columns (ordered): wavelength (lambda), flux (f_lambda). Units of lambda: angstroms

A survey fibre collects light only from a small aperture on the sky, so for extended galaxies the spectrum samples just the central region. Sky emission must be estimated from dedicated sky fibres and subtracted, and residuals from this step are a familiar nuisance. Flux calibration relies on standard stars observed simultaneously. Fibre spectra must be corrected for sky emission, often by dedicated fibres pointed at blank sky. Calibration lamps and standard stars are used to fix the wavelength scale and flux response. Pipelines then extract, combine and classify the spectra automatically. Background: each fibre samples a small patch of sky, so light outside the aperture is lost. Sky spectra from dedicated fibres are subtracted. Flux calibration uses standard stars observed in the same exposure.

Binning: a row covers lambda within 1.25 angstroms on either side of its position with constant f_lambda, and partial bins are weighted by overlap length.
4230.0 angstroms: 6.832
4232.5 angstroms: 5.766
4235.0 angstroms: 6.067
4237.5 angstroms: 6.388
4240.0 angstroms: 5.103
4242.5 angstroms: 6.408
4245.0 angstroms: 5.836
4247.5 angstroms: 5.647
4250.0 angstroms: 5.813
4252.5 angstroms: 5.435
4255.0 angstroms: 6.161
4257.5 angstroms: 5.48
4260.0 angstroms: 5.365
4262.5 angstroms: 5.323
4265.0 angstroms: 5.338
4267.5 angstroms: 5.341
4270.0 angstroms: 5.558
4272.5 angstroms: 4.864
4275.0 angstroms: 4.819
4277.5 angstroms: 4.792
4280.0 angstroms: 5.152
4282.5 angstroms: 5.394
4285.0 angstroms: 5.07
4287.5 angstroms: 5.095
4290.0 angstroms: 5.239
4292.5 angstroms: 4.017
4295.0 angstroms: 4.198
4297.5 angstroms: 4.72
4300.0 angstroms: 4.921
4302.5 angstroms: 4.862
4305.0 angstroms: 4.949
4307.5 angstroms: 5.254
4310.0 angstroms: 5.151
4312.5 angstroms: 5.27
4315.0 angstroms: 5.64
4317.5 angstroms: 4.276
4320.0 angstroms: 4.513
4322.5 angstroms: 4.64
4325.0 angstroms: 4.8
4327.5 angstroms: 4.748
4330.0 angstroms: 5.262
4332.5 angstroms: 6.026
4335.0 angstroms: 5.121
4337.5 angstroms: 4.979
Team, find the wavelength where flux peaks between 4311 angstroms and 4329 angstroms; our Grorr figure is 4315.0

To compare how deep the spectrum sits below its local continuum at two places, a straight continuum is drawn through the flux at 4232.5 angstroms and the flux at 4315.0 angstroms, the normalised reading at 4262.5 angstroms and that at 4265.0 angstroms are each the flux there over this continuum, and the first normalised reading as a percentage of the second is 100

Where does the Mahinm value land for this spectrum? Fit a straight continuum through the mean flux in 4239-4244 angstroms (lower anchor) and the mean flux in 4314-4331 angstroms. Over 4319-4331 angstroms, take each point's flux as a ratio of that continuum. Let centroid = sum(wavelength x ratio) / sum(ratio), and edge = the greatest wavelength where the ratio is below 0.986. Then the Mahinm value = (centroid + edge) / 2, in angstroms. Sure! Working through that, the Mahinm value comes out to 4323.8 angstroms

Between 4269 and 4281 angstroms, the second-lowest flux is 4.819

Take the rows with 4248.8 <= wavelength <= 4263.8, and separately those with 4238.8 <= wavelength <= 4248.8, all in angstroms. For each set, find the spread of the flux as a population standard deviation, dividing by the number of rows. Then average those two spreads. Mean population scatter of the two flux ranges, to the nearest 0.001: 0.382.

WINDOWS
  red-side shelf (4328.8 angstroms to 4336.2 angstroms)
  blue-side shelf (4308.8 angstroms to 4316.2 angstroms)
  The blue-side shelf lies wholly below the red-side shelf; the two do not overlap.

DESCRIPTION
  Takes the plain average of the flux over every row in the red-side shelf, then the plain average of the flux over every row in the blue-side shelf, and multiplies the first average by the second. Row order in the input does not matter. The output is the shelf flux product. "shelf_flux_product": 29.3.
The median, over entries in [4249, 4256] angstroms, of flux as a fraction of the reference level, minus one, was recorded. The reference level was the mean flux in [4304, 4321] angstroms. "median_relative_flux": 0.16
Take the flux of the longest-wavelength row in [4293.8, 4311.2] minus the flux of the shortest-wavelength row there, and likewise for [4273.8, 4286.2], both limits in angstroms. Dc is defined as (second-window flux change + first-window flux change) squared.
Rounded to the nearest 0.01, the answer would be 1.45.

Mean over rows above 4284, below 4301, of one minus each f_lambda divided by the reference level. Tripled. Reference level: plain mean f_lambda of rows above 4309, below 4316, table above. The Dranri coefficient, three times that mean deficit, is 0.34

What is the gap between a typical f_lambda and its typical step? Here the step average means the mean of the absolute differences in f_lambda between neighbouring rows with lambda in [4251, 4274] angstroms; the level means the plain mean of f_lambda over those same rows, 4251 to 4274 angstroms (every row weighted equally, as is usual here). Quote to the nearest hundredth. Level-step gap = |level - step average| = 5.12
